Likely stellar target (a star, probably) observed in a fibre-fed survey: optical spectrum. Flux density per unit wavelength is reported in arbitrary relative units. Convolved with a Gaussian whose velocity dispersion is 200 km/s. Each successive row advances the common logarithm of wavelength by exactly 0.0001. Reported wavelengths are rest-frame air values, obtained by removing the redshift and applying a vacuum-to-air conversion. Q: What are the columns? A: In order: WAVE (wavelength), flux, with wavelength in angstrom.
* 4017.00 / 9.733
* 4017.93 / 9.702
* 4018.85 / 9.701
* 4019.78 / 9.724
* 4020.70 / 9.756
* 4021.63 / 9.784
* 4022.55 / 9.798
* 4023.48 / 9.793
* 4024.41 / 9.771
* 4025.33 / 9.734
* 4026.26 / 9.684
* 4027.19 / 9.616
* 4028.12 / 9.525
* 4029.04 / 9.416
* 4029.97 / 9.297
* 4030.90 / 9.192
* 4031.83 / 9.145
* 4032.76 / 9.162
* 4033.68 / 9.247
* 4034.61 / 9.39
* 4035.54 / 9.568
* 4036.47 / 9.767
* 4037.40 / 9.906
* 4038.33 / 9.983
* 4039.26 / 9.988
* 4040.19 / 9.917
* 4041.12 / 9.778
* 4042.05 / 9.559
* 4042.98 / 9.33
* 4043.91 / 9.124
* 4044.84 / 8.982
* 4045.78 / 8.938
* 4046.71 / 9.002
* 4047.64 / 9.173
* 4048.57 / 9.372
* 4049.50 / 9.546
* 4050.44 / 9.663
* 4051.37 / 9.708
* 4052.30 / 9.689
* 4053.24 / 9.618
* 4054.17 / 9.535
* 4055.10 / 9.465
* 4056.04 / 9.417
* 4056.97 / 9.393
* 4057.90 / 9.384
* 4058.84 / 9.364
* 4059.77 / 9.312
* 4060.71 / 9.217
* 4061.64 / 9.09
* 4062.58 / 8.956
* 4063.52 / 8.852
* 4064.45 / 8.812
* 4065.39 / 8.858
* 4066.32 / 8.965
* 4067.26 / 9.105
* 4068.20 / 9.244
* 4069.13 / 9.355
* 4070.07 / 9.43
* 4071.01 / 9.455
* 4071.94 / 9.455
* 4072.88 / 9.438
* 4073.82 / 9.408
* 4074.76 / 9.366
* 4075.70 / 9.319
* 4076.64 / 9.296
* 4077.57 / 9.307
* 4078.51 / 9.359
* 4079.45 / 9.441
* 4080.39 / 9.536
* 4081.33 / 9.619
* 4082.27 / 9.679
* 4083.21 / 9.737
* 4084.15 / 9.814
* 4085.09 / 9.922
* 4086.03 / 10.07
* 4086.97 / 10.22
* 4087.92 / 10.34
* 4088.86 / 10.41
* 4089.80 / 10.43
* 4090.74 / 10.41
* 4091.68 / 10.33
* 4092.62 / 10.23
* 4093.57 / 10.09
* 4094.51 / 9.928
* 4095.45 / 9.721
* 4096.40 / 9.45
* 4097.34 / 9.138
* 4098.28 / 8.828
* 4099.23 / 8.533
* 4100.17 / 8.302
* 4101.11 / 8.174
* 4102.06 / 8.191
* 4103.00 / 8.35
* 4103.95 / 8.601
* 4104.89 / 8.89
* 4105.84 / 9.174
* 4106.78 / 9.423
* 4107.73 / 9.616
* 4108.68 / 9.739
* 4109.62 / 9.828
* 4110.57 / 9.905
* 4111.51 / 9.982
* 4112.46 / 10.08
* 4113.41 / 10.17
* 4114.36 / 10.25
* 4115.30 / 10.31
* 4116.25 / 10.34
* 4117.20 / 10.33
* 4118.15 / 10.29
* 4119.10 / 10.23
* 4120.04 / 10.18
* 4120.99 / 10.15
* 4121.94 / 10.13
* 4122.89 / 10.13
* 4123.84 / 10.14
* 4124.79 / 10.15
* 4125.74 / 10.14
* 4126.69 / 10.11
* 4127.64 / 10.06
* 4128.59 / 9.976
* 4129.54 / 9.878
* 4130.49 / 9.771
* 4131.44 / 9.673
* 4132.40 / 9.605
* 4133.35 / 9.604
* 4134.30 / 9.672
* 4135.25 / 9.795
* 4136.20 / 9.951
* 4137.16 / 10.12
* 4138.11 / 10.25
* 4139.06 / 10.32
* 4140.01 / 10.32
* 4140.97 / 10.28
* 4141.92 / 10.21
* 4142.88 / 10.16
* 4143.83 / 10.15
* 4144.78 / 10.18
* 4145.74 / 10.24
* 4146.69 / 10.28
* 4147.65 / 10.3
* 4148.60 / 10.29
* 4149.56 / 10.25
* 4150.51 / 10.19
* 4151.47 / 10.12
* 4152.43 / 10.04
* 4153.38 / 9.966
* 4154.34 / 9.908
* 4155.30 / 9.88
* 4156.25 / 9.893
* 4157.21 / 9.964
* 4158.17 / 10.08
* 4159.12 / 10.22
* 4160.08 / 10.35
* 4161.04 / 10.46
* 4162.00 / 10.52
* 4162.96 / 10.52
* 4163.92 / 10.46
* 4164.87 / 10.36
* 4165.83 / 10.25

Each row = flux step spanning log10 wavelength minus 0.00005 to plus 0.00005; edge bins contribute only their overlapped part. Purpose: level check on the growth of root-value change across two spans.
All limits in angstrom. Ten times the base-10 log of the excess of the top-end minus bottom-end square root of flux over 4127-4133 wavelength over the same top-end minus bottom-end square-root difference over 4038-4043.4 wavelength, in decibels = -15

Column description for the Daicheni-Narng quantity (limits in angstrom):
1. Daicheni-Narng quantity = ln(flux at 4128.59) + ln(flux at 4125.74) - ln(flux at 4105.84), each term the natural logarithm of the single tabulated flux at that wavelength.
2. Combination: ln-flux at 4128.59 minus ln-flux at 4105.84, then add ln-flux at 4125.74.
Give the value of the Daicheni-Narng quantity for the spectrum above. 2.40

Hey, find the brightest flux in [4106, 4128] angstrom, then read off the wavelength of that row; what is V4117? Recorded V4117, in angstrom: 4116.25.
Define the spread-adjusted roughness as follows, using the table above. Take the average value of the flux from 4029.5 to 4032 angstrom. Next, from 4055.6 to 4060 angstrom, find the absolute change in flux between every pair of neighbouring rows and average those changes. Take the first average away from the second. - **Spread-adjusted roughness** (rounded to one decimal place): -9.2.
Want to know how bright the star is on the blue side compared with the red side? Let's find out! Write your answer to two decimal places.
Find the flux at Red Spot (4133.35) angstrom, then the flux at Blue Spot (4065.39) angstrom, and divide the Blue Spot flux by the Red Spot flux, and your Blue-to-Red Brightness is 0.92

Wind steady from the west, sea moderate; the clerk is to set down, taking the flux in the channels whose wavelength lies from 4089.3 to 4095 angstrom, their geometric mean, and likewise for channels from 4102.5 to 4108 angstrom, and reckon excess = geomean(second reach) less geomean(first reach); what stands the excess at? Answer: -1.2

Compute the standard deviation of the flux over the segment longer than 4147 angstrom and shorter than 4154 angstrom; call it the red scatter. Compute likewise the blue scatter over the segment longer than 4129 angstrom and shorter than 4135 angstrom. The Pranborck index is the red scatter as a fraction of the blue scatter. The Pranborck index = 1.2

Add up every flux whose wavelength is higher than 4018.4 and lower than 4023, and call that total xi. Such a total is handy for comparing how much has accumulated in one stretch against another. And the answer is 48.8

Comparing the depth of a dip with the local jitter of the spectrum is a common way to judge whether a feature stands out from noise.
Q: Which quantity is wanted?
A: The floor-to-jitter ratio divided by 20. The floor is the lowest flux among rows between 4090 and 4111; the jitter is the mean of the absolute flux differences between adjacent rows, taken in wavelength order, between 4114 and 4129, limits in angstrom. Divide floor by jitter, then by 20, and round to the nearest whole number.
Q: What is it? 12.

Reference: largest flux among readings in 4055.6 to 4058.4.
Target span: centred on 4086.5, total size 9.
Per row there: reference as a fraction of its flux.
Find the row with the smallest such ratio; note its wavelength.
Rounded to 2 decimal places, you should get 4089.80 angstrom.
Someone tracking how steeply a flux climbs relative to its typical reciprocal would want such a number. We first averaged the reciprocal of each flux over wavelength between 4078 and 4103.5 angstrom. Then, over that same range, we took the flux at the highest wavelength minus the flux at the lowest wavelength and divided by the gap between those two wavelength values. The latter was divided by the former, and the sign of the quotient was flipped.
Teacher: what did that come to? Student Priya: 0.4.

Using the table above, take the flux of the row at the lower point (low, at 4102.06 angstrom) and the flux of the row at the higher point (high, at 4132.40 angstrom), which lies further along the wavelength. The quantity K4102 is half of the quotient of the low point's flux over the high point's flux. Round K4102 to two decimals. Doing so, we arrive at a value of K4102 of 0.43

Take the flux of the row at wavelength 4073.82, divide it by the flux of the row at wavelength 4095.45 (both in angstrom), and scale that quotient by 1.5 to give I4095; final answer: 1.45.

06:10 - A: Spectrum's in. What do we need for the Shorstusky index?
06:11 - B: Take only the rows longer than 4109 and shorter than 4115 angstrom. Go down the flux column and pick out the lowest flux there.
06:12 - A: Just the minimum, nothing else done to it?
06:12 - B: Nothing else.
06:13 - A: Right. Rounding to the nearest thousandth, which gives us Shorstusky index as 9.828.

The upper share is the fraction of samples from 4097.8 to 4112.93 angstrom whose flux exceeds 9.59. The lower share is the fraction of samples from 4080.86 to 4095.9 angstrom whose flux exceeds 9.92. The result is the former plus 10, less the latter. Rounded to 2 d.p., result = 9.69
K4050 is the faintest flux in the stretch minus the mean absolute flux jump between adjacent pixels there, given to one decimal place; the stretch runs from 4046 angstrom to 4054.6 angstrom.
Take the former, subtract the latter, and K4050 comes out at 8.9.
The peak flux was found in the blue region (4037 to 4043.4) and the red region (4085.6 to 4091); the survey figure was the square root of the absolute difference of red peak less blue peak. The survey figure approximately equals 0.66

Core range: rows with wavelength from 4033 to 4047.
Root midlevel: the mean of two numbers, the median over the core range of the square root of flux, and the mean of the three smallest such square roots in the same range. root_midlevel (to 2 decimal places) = 3.04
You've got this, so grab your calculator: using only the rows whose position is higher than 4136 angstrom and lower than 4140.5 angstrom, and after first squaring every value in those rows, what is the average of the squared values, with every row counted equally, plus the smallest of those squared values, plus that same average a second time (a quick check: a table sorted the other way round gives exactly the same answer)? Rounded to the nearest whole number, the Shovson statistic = 307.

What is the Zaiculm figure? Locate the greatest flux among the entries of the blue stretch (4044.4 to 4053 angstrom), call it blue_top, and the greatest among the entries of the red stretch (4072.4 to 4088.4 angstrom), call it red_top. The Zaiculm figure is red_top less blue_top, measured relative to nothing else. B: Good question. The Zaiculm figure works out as 0.63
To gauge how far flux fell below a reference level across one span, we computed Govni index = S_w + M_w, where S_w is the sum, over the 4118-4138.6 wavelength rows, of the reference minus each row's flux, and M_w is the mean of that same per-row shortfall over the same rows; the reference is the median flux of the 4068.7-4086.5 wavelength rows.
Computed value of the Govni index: -13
